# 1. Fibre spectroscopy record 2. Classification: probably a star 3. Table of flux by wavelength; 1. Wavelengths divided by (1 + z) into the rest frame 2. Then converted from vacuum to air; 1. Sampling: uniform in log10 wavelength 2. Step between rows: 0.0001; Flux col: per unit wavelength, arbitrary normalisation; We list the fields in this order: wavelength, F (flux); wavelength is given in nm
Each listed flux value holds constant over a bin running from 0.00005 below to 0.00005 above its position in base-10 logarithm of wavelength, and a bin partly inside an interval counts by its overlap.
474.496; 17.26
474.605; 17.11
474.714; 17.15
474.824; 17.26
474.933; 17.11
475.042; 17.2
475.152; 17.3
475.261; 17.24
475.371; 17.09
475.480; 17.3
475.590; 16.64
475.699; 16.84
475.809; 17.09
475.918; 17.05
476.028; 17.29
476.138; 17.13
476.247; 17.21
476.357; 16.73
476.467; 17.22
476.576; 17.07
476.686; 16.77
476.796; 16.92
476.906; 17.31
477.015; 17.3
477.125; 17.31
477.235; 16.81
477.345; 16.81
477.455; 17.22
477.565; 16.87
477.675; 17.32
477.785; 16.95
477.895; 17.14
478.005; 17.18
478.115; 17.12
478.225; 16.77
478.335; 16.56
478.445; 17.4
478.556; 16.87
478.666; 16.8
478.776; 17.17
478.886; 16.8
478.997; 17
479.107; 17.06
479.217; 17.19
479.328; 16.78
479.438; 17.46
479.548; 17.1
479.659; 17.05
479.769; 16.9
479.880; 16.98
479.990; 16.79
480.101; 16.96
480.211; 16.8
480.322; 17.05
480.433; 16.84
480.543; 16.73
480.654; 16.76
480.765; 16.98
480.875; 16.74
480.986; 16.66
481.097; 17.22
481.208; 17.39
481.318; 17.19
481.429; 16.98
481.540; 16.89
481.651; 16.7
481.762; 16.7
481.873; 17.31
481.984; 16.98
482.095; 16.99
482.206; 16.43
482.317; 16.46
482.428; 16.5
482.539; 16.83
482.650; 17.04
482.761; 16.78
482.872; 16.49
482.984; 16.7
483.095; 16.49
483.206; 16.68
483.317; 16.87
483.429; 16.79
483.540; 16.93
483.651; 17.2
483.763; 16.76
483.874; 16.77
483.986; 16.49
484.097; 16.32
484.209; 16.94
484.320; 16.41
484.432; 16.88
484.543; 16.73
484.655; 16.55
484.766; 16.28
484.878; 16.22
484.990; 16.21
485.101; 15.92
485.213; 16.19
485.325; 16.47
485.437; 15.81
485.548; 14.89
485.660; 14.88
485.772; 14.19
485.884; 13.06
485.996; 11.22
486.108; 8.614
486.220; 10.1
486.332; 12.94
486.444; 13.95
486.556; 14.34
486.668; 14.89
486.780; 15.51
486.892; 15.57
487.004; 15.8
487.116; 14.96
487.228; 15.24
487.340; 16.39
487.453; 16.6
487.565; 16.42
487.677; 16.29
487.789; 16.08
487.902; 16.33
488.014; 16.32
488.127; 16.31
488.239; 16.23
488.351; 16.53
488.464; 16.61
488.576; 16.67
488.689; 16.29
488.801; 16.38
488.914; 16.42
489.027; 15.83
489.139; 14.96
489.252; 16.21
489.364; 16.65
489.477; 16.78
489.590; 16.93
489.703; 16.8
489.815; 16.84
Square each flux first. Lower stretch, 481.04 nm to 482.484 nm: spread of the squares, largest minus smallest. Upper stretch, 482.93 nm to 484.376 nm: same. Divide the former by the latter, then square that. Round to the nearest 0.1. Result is 1.2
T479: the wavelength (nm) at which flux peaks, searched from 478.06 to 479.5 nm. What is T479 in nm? 479.438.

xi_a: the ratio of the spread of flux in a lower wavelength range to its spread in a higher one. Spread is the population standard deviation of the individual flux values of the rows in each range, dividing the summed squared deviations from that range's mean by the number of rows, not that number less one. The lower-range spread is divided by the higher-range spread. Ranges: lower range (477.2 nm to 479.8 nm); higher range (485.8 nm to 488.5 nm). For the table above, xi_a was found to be 0.10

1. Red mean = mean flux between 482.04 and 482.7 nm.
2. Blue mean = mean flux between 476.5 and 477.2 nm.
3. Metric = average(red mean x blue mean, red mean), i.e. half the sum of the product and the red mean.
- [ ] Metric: 151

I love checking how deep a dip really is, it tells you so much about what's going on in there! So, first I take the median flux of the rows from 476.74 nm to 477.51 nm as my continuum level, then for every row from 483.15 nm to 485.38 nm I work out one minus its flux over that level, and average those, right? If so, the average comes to 0.037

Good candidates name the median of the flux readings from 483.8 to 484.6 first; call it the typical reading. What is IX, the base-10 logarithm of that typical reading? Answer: 1.22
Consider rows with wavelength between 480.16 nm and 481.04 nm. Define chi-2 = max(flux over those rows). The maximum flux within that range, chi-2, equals 17.05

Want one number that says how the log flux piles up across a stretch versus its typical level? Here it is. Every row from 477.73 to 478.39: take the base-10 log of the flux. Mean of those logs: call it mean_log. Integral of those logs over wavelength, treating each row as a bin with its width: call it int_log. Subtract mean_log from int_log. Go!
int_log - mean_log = -0.42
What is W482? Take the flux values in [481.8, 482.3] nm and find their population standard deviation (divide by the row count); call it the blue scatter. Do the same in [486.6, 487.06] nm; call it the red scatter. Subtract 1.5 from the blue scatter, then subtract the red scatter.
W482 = -1.52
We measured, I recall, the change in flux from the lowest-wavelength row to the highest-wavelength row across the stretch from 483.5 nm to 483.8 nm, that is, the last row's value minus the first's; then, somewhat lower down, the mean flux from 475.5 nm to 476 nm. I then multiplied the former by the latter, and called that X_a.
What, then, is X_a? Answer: -2.9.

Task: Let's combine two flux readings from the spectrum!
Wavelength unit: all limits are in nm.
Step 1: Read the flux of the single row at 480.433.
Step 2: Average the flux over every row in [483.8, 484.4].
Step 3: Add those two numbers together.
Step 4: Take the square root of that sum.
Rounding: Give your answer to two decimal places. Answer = 5.78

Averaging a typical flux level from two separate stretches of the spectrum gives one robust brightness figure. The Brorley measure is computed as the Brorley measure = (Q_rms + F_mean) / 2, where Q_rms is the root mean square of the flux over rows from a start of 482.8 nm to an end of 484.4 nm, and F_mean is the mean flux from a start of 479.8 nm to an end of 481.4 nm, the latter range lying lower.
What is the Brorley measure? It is 16.8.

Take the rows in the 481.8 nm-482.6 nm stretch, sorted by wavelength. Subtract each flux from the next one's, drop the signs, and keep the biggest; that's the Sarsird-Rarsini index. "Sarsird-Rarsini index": 0.6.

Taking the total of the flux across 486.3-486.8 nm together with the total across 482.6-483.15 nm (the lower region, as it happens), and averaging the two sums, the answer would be 77.6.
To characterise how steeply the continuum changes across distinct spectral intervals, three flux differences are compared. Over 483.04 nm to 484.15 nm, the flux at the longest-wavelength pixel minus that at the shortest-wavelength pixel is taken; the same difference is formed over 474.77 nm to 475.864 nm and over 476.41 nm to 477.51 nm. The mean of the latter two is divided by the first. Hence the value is 0.50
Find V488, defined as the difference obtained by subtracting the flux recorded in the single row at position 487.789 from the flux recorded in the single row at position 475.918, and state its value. 1.0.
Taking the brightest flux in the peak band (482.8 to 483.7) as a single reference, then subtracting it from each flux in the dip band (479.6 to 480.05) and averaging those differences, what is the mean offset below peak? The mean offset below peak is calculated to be -0.27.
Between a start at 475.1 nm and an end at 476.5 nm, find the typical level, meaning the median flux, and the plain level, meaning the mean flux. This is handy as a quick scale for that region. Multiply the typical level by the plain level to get 293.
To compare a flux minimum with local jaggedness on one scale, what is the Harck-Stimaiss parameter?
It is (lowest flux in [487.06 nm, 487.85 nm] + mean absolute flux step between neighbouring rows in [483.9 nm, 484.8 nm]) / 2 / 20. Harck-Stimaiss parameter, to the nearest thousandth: 0.383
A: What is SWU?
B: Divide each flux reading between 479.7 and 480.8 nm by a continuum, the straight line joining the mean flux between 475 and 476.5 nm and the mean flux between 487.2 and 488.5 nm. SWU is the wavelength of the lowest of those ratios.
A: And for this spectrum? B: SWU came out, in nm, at 480.543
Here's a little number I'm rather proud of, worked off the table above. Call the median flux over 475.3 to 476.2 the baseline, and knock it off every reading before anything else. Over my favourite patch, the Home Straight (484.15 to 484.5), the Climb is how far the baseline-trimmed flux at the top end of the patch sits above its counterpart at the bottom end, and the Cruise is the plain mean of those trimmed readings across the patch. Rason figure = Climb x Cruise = 0.021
